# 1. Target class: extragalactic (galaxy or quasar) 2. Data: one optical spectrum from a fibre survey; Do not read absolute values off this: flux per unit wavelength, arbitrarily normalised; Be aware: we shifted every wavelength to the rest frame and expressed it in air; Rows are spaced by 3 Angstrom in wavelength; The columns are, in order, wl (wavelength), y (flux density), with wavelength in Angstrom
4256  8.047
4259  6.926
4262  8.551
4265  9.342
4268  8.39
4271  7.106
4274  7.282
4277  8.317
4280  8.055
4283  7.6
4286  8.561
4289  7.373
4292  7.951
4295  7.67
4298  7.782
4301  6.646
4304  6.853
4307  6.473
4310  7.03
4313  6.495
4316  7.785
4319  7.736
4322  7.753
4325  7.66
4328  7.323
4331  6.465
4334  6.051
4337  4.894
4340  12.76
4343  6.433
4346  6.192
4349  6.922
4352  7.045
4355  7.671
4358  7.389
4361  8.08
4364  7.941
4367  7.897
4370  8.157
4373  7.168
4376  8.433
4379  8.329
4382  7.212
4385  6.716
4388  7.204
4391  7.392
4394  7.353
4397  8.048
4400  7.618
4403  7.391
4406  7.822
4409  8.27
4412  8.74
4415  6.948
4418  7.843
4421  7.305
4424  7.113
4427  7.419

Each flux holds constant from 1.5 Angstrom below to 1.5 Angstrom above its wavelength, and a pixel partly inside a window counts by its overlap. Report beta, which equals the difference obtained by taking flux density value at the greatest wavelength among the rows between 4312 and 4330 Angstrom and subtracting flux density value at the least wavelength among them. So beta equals 0.8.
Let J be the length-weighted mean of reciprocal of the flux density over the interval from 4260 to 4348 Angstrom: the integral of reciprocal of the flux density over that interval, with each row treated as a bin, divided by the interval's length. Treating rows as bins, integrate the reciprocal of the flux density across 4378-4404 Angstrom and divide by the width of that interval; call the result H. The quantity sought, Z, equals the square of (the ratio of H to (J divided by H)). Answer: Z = 0.018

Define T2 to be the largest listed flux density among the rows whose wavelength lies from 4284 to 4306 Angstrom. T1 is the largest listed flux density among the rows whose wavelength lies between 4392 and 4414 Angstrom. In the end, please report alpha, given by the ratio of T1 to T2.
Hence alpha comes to 1.02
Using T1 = 8.74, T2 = 8.561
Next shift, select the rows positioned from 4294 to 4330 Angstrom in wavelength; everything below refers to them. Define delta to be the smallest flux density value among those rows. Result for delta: 6.473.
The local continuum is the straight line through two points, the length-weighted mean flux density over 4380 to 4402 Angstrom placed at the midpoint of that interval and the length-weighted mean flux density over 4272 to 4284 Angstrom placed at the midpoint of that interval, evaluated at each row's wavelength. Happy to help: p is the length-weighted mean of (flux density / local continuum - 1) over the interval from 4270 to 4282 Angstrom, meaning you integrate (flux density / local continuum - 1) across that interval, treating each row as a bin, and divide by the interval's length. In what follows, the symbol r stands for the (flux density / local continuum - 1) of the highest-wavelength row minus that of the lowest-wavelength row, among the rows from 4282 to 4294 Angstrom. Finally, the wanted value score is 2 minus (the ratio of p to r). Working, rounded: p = -0.01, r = 0.05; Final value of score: 2.2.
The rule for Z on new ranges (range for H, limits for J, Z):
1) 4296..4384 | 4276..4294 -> 0.023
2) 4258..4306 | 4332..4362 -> 0.014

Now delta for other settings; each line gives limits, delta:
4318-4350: 4.894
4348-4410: 6.716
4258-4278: 6.926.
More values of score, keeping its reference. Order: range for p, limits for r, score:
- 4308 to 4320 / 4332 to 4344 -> 3.1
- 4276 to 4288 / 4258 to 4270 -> 1.8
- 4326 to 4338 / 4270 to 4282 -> 3.4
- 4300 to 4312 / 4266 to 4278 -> -23.1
